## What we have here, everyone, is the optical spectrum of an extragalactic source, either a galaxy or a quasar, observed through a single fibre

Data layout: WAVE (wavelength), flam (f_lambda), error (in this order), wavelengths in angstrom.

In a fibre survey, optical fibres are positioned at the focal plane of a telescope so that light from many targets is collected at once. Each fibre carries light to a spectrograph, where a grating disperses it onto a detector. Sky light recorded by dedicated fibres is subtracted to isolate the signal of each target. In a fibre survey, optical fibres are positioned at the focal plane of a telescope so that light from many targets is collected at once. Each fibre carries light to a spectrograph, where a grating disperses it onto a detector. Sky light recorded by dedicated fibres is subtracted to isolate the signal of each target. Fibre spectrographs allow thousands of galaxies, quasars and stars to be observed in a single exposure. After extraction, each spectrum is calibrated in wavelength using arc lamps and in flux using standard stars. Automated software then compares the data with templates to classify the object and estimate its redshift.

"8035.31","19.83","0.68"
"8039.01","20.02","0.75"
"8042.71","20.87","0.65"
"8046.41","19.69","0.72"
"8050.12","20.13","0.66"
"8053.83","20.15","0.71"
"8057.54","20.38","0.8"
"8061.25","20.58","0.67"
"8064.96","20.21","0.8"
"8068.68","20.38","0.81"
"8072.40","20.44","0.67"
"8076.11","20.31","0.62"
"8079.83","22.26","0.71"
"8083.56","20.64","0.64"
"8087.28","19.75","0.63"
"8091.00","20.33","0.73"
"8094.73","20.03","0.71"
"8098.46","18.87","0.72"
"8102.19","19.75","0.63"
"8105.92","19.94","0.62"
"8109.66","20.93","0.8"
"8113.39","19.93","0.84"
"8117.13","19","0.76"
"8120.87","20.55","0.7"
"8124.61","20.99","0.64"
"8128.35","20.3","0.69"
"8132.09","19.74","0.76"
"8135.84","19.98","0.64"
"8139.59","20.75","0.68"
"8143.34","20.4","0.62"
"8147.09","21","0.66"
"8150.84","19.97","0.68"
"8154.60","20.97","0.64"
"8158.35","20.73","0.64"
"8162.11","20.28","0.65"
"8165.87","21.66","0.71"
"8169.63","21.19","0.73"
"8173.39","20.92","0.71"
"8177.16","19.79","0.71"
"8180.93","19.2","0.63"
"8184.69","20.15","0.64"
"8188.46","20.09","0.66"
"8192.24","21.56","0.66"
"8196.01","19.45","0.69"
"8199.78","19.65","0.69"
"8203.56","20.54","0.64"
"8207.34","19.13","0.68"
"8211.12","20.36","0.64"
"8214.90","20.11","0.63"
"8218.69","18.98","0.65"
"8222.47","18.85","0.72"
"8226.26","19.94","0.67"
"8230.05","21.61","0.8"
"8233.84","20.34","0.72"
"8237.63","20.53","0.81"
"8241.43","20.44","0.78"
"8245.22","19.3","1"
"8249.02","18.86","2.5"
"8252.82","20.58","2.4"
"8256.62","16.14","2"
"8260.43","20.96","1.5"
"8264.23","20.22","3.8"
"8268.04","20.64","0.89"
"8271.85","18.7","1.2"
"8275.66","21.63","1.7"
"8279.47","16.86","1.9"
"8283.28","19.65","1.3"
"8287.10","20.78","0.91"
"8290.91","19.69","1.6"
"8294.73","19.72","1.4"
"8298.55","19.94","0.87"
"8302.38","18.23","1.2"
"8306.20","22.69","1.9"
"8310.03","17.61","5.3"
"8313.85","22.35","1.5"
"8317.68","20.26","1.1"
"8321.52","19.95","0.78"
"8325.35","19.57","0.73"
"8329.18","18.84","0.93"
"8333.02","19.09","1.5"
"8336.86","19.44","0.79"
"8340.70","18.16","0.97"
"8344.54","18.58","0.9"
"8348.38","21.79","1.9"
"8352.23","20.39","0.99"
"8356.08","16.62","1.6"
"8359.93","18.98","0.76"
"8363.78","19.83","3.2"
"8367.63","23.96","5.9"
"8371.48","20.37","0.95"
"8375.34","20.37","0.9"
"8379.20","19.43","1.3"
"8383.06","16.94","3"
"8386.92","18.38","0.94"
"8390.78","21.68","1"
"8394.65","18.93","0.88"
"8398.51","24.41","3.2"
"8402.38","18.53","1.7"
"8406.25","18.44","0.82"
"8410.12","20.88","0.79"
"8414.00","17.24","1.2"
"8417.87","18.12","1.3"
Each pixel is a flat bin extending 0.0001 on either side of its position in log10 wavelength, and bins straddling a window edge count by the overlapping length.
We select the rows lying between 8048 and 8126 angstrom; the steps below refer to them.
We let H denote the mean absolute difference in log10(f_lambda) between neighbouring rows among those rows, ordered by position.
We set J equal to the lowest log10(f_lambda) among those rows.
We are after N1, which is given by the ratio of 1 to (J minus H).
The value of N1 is 0.793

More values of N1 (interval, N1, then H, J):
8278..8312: 0.846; 0.045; 1.23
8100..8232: 0.795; 0.017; 1.28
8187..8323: 0.855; 0.038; 1.21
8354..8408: 0.857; 0.054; 1.22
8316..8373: 0.844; 0.036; 1.22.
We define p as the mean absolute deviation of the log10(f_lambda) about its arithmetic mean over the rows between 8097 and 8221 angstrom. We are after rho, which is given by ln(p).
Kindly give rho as -4.4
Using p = 0.013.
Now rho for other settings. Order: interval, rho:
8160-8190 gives -4.3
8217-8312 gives -3.7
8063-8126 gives -4.5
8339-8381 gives -3.5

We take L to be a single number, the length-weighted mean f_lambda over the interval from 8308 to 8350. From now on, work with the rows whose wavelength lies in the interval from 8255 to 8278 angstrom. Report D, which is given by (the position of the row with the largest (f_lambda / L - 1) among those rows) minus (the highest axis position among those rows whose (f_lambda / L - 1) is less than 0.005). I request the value 3.8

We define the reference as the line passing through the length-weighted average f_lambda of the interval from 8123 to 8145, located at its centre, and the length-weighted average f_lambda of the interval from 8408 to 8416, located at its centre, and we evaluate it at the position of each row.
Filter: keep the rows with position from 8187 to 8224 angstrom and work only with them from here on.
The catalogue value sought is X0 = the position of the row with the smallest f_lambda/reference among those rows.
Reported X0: 8222.47 angstrom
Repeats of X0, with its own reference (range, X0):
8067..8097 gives 8087.28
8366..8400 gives 8383.06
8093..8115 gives 8098.46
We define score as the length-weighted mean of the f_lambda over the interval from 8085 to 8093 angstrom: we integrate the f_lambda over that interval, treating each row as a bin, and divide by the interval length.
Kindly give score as 20.1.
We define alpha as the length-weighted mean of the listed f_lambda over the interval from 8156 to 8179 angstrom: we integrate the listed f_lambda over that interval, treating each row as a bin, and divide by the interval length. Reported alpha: 20.8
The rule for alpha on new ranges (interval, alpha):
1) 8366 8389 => 19.9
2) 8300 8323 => 20.2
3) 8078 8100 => 20.3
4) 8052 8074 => 20.4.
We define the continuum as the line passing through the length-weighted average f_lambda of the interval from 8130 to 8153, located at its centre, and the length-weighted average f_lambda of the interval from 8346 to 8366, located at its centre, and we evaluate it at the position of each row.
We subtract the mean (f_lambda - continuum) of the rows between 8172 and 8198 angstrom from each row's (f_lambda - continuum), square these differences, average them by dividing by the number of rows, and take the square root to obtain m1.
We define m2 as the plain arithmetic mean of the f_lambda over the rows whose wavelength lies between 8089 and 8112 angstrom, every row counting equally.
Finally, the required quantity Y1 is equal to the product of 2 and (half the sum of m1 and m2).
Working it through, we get 20.7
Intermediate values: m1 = 0.8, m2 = 20.0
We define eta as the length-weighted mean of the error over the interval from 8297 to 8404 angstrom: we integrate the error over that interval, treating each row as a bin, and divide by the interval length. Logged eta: 1.67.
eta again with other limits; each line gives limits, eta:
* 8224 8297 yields 1.46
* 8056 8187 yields 0.69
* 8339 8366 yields 1.53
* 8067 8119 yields 0.71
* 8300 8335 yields 1.65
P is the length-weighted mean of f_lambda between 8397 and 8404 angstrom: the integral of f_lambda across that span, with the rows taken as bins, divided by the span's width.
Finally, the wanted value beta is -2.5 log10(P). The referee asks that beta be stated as -3.327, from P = 21.4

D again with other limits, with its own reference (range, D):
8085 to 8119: -7.5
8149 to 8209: -41.5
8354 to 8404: -3.9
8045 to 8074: 14.8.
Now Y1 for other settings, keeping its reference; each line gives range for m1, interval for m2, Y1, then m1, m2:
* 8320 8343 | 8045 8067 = 20.7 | 0.6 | 20.2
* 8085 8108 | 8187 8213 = 20.6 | 0.4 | 20.1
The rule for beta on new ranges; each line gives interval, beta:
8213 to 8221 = -3.226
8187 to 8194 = -3.297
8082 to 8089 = -3.263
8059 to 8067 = -3.274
